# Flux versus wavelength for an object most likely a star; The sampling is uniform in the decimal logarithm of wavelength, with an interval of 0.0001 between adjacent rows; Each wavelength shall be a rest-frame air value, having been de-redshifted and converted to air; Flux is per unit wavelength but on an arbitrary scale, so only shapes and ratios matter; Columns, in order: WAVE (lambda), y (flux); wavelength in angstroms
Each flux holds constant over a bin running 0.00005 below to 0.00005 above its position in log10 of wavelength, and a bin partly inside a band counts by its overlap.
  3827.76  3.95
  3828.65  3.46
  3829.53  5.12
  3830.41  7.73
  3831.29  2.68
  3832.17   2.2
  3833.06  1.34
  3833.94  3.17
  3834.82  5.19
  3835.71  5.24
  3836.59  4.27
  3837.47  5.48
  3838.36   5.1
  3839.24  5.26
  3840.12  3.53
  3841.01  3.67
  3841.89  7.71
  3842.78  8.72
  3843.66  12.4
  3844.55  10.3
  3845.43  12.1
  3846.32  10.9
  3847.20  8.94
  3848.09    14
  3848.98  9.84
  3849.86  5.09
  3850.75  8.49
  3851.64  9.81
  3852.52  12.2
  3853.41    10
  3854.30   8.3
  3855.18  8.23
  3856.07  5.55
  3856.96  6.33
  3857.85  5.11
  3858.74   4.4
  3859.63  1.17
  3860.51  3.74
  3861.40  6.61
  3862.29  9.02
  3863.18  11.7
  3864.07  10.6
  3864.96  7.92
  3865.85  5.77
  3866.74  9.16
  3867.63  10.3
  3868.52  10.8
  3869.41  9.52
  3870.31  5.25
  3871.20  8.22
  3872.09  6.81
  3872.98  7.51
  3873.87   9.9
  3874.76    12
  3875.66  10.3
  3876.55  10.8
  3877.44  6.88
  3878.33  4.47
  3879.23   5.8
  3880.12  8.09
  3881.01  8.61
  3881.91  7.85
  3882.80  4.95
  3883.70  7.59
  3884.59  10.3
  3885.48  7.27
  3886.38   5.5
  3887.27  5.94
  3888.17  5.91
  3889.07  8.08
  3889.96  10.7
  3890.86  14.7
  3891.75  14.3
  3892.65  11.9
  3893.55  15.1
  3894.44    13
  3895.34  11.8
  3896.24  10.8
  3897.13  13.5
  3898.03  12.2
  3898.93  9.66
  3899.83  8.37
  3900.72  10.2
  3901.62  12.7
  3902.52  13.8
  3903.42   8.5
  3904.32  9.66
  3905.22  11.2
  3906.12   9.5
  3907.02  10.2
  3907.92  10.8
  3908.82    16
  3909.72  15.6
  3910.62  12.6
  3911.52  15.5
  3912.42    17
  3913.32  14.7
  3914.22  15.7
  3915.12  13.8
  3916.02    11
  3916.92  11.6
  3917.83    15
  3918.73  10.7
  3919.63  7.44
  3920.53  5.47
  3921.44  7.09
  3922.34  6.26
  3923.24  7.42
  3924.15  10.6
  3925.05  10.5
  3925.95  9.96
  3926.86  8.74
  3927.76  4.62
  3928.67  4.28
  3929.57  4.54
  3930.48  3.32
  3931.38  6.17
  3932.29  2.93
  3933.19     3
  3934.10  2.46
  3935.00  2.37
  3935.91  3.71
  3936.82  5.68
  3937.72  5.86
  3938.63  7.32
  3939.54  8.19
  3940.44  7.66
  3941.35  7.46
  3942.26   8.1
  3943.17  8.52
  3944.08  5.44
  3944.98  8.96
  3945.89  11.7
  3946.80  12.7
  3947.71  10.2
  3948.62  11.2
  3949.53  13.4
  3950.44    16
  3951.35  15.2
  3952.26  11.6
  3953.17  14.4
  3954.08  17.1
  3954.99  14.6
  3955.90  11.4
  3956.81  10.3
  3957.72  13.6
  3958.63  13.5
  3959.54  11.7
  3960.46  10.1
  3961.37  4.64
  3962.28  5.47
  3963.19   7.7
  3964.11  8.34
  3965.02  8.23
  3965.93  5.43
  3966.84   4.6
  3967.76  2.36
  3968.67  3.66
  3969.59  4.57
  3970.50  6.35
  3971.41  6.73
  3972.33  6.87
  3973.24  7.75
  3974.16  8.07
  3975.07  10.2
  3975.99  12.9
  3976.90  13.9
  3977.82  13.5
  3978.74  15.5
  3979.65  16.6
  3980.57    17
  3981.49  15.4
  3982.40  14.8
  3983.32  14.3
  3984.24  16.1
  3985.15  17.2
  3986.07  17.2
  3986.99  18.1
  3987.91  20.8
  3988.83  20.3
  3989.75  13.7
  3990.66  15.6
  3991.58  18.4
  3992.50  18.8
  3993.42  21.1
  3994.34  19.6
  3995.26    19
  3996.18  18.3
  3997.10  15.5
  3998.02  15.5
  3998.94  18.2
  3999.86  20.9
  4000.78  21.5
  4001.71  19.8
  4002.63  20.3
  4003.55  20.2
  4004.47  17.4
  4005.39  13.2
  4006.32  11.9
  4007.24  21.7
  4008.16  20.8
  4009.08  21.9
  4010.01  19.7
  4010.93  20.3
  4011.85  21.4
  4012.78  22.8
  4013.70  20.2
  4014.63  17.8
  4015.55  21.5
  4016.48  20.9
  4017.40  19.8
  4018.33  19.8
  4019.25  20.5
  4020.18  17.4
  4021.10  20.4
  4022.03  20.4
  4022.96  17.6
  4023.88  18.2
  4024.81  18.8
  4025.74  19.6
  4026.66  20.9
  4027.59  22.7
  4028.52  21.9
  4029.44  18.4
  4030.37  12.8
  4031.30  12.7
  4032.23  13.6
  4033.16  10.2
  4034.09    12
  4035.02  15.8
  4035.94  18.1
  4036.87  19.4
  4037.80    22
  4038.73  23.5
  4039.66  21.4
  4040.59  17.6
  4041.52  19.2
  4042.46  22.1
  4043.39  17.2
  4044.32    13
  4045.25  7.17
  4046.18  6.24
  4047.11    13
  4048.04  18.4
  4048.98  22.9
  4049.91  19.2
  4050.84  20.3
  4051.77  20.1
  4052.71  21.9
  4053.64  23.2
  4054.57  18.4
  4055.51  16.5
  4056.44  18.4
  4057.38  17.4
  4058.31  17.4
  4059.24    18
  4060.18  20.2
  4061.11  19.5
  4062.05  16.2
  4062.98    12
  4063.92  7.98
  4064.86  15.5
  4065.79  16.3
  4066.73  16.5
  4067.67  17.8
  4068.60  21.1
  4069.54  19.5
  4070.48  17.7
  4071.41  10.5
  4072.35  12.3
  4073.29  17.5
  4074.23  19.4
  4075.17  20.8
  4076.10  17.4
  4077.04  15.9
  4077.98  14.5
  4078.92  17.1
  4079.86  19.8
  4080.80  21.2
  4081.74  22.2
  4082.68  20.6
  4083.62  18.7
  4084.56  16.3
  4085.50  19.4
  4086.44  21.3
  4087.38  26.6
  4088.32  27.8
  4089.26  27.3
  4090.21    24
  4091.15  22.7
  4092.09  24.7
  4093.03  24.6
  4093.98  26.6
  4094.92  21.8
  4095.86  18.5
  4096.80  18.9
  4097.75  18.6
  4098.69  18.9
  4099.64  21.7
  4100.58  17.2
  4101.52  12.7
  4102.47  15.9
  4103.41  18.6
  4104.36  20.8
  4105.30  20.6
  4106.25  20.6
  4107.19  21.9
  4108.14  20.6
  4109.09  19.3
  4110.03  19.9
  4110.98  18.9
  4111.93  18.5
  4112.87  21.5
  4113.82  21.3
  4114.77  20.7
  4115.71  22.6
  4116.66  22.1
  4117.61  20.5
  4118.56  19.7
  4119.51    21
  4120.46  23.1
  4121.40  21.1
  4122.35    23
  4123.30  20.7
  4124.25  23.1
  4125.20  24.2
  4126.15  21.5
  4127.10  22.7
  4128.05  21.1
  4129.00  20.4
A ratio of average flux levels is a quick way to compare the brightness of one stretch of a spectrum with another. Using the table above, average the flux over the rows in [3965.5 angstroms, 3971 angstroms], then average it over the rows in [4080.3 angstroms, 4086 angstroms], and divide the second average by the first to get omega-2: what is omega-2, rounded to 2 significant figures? 4.4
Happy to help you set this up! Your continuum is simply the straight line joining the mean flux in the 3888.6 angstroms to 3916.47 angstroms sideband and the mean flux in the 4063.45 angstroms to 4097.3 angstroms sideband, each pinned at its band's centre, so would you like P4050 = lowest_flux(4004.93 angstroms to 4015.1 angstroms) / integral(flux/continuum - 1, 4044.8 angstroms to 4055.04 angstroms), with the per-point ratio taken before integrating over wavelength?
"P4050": -23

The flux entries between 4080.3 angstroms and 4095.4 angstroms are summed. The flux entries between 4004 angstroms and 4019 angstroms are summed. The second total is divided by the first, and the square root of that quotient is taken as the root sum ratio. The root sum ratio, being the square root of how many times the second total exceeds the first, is 0.92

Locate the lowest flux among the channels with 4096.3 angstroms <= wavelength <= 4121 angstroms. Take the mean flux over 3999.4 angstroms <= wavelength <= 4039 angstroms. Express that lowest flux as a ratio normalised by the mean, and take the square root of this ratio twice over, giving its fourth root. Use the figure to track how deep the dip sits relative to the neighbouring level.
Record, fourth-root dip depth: 0.91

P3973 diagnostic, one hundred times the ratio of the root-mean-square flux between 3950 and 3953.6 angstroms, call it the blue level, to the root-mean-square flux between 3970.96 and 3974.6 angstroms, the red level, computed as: 195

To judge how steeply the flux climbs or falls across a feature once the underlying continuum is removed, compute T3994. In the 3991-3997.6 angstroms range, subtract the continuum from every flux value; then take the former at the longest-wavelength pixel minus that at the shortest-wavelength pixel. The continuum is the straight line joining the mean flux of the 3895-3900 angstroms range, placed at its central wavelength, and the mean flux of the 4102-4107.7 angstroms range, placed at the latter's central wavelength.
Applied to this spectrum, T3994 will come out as -3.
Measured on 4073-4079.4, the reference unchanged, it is -1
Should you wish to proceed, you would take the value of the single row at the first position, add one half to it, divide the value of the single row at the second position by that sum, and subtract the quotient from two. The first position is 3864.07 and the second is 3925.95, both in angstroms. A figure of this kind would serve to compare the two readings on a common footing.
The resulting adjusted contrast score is 1.10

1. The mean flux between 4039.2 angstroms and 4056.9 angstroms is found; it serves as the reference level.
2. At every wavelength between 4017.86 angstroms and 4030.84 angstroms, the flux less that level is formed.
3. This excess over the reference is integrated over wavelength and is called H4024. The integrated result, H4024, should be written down 20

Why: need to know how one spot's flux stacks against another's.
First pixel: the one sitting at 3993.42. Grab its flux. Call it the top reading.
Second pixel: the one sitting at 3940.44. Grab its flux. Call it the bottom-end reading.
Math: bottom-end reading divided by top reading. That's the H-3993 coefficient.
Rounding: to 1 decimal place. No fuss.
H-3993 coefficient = 0.4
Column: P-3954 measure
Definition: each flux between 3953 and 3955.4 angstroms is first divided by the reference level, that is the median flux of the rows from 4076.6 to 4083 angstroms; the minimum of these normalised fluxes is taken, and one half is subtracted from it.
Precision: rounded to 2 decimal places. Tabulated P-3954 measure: 0.23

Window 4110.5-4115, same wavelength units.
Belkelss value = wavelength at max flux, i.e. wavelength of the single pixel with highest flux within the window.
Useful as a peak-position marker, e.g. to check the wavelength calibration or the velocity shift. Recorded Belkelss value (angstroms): 4112.87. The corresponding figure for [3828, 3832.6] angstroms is 3830.41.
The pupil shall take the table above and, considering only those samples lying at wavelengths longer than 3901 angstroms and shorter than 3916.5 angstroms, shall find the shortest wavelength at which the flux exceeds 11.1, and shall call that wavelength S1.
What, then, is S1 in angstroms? 3901.62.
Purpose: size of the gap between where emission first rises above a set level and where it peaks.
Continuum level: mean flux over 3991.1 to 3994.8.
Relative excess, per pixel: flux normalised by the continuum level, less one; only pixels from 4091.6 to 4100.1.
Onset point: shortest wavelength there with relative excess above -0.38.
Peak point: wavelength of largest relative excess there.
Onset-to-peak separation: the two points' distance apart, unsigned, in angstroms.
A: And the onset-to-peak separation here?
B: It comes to 1.9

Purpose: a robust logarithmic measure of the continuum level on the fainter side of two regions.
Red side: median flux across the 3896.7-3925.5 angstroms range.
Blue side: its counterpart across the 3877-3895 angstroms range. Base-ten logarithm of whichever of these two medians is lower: 0.90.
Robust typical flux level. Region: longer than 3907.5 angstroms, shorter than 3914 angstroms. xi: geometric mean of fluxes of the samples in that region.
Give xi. 14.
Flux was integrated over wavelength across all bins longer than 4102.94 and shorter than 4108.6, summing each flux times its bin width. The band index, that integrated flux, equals 116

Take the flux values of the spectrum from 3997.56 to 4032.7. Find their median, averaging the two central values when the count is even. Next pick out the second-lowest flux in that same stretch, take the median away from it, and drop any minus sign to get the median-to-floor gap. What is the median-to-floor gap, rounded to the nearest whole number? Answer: 7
